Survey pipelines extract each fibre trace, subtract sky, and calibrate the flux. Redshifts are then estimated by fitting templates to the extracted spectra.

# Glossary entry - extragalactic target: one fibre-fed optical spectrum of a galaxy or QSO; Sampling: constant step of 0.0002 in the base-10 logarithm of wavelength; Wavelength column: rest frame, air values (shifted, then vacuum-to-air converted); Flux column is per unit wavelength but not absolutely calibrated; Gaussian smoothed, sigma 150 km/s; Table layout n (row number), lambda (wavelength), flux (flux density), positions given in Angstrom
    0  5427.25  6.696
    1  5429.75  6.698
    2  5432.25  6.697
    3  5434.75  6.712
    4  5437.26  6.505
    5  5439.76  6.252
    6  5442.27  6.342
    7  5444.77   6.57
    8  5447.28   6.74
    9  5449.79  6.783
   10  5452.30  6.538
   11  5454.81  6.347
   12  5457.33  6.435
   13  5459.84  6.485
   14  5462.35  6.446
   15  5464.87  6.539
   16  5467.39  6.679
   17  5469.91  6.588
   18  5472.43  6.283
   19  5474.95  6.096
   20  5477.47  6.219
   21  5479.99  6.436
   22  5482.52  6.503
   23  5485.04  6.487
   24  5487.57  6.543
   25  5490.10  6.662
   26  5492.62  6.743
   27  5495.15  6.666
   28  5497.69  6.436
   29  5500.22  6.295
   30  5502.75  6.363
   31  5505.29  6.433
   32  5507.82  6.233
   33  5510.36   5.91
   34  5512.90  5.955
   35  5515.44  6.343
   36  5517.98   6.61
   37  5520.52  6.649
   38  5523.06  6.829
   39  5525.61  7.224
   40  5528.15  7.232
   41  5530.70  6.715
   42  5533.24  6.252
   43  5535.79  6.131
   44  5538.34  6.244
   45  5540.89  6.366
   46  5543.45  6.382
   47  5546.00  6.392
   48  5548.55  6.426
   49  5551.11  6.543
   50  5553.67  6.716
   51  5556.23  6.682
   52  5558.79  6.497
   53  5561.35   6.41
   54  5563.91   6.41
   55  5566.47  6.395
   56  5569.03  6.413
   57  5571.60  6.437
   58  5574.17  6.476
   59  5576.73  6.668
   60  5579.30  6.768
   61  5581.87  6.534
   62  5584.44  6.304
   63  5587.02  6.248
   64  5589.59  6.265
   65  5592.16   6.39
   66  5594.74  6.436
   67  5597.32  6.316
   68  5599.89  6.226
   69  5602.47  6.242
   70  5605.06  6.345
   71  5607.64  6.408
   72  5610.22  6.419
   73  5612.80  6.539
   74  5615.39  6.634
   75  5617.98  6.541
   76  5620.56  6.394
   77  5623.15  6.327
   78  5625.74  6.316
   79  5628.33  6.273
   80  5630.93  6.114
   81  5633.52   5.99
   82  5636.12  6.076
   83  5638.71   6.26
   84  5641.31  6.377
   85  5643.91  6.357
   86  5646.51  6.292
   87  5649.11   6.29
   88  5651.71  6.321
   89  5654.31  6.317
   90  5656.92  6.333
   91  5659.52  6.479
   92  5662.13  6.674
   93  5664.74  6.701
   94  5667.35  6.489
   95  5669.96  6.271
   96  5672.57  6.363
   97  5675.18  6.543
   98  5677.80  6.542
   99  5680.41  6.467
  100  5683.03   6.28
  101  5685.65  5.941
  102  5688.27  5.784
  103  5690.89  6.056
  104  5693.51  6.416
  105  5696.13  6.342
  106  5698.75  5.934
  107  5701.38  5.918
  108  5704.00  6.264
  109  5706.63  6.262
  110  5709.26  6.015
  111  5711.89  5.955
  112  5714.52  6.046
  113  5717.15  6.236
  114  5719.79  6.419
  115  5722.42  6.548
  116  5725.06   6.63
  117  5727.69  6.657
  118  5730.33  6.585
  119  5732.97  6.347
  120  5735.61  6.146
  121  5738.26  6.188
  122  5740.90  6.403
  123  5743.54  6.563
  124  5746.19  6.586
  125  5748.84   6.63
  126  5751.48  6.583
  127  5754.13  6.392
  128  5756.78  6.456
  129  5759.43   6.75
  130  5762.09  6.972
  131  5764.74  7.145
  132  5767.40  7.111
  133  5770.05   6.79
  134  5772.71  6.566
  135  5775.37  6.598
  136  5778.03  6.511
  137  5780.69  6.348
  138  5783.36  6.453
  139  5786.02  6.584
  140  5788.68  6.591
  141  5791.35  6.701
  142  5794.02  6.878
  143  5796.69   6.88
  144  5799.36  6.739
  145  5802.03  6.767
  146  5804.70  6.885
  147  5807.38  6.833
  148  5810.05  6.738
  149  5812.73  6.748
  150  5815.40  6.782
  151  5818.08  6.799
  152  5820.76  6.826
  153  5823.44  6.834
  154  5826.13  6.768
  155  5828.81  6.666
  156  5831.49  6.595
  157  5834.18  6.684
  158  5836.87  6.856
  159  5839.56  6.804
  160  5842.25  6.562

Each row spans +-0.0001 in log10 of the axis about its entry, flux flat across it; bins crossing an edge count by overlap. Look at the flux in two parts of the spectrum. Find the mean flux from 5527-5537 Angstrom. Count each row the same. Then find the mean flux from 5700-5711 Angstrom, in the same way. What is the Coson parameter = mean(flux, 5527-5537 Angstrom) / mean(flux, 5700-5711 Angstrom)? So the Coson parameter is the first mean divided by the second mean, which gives 1.08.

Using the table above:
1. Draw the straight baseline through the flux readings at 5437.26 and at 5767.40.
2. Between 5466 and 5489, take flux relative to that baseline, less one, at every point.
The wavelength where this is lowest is 5474.95 Angstrom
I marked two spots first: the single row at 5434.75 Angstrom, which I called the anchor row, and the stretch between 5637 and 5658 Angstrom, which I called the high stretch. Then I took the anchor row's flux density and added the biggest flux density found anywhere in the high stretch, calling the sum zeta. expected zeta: 13.1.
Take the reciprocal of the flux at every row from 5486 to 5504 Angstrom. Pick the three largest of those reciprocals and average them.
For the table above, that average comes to 0.157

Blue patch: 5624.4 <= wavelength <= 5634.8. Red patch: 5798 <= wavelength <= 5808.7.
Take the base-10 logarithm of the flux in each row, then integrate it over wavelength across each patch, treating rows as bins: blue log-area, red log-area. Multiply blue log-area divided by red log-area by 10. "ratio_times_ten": 9.2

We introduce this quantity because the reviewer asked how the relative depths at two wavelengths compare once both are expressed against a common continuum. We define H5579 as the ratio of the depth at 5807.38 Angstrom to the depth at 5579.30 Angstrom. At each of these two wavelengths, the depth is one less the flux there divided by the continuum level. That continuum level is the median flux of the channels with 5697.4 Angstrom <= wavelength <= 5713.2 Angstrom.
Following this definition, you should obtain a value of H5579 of 1.1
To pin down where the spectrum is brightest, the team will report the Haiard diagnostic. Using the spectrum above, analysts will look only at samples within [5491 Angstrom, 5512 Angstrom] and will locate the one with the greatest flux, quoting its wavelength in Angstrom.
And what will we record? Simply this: 5492.62 Angstrom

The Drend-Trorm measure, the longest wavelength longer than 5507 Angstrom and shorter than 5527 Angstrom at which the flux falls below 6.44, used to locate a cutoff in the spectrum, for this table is 5515.44 Angstrom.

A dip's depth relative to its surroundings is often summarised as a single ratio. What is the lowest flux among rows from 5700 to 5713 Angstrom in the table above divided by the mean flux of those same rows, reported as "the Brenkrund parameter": 0.973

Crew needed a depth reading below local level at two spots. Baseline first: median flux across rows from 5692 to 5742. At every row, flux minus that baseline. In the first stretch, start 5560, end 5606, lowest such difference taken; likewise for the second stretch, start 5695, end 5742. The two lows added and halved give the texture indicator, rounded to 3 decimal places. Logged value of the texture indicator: -0.192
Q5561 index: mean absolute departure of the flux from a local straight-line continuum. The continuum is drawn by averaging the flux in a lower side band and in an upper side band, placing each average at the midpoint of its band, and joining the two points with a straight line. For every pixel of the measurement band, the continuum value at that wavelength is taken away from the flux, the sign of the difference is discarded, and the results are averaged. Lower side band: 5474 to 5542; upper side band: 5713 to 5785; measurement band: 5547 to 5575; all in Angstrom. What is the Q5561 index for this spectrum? 0.09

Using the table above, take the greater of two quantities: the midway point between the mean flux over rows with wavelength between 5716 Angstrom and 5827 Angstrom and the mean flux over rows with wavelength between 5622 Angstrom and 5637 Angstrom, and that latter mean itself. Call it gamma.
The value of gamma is 6.41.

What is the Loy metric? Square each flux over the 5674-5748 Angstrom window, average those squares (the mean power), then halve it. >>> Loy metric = 19.8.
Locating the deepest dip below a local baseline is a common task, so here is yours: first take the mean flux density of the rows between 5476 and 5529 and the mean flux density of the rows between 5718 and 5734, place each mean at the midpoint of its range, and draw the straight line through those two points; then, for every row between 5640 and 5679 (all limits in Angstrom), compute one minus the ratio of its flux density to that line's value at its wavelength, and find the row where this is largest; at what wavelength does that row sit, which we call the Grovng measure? 5669.96 Angstrom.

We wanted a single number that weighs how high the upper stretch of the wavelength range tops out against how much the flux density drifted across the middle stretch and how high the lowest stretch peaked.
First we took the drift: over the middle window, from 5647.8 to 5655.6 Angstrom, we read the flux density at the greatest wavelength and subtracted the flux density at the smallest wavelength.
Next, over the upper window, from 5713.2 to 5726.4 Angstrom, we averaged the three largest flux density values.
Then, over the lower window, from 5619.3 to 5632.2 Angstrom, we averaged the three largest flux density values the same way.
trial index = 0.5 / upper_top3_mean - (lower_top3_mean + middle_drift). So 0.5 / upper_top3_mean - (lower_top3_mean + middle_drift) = -6.3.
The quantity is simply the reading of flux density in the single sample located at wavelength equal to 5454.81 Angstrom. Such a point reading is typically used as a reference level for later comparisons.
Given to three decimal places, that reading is 6.347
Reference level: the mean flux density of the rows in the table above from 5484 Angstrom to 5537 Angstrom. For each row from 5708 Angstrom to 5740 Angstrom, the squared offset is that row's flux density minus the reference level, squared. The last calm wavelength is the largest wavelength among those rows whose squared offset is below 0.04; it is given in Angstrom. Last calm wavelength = 5732.97 Angstrom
